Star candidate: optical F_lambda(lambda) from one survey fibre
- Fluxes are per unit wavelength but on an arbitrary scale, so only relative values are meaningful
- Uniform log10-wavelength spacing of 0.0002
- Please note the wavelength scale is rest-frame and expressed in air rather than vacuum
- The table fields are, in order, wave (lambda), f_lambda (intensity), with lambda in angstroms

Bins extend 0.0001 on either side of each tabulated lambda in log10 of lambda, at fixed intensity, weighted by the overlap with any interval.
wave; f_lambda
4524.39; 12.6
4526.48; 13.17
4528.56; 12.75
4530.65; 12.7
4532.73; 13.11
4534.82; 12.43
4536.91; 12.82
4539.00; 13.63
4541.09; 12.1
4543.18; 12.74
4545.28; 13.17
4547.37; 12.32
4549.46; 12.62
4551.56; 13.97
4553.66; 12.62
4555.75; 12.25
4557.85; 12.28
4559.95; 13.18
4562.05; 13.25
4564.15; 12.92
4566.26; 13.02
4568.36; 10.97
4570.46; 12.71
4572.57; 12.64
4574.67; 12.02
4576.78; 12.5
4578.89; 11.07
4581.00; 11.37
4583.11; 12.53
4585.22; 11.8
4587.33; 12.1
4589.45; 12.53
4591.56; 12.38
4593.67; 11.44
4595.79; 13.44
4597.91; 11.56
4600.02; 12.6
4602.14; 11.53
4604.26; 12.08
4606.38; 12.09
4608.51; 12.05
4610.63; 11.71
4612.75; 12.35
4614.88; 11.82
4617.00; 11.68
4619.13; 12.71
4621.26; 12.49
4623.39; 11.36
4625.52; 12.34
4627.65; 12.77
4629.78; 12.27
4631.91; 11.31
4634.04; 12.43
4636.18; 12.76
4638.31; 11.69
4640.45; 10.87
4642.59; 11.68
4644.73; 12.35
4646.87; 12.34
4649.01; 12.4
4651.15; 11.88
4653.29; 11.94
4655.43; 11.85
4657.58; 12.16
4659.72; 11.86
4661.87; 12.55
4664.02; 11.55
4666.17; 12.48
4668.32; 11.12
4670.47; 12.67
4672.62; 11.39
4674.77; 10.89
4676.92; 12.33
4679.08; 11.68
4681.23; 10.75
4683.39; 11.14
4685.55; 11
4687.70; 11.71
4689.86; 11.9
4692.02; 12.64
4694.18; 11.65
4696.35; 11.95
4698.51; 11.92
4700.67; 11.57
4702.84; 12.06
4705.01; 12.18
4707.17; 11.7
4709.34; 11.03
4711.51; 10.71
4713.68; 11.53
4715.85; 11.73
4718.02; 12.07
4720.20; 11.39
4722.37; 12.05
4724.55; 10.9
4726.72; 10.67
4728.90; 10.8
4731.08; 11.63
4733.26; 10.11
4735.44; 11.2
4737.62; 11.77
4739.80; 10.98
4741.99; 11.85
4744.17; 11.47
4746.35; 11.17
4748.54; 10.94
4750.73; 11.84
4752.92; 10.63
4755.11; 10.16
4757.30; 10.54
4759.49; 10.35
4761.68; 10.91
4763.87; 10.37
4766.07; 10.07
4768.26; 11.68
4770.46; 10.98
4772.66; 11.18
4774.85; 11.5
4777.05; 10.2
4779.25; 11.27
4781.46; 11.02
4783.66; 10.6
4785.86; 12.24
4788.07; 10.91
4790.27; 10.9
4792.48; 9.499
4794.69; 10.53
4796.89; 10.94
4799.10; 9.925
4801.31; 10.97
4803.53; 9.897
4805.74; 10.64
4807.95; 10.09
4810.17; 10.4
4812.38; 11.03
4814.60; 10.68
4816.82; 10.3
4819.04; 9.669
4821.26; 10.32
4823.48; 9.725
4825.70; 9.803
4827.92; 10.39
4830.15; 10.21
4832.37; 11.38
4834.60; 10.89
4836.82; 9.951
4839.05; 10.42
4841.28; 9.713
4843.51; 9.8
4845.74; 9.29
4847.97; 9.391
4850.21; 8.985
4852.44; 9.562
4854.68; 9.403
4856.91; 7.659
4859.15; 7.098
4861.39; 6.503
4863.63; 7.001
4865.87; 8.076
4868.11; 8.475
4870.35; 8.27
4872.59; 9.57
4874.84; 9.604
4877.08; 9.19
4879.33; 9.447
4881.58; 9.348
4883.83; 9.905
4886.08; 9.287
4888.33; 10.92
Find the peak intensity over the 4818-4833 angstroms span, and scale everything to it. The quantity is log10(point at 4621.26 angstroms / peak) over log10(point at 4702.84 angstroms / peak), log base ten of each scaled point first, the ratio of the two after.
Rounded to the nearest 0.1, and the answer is 1.6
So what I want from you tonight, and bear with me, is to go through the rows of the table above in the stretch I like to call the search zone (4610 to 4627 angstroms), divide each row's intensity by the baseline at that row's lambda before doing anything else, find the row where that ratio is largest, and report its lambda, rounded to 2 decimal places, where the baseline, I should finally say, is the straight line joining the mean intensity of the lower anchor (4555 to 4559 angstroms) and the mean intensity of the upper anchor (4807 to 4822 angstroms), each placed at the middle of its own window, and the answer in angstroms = 4619.13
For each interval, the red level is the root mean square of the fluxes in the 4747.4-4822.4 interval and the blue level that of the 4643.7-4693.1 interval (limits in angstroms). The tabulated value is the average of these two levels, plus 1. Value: 12.3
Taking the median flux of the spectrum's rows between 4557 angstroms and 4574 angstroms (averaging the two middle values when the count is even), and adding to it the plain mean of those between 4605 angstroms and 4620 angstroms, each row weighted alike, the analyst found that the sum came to 24.9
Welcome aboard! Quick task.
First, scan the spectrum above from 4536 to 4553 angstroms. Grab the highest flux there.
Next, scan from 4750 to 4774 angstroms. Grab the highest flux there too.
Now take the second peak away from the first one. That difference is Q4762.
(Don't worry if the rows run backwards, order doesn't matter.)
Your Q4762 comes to 2.1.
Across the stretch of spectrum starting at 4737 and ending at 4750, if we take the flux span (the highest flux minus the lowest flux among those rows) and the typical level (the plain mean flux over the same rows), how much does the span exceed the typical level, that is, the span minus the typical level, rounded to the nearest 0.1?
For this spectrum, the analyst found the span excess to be -10.5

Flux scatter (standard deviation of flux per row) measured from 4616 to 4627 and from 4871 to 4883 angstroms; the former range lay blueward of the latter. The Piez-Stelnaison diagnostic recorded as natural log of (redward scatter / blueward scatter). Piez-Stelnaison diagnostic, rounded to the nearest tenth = -1.2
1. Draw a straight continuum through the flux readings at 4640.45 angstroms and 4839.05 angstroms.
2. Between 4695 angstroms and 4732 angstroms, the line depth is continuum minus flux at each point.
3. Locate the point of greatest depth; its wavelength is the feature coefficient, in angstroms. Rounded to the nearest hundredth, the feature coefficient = 4726.72 angstroms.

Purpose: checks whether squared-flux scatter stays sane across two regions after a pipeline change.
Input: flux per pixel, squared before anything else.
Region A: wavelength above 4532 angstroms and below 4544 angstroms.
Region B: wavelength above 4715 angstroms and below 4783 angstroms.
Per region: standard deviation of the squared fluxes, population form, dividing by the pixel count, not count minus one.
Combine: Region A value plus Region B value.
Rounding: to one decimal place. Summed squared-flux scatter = 25.4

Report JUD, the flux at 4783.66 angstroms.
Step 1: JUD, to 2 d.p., 10.60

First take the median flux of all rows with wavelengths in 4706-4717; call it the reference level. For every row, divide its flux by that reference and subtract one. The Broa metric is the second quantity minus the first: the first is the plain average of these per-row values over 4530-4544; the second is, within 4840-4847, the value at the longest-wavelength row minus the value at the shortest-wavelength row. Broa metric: -0.15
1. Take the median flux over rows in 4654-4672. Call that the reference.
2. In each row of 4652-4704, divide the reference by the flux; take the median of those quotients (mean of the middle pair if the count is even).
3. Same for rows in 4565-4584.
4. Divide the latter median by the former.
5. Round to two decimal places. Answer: 0.95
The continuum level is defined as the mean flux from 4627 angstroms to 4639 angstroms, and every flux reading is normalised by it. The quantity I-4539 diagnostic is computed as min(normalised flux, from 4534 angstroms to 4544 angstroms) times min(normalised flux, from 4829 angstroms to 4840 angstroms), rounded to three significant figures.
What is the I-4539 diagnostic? 0.808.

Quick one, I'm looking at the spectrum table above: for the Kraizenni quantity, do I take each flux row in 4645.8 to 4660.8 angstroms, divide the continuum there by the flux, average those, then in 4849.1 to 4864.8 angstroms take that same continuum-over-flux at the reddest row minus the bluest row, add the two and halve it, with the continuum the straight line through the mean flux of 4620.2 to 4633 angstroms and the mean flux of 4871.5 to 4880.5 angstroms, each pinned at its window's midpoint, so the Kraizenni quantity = 0.633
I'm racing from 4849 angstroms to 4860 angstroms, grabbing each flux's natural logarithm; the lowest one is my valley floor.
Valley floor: 1.96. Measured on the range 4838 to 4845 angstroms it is 2.27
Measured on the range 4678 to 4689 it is 2.37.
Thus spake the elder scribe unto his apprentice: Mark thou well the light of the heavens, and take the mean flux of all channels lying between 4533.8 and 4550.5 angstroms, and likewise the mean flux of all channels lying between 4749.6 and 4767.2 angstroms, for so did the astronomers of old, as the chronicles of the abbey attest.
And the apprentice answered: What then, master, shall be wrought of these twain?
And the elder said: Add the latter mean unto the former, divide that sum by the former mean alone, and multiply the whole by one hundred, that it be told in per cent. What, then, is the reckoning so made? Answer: 183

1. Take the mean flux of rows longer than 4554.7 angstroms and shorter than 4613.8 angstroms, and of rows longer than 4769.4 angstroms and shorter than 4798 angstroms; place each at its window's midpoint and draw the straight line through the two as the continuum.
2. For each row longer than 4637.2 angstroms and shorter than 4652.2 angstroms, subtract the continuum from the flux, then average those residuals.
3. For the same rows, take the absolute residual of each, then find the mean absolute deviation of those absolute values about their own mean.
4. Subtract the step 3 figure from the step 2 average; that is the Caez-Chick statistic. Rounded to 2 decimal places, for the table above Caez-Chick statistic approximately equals -0.19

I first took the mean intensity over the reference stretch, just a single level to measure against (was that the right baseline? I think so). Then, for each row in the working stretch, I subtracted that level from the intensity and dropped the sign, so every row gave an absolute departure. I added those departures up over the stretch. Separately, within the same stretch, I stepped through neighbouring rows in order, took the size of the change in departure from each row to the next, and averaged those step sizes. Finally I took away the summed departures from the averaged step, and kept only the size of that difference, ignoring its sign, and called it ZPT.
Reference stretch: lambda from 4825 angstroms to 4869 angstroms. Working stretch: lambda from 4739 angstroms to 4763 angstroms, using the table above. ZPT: 19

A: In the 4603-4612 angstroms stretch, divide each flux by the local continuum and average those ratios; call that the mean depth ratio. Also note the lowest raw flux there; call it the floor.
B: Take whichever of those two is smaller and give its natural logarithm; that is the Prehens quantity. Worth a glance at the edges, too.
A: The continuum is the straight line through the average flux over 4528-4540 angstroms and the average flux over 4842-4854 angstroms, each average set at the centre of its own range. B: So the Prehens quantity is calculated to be -0.01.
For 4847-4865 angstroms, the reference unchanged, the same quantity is -0.13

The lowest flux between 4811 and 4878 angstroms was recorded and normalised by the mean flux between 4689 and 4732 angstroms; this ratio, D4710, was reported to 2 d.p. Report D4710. 0.56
